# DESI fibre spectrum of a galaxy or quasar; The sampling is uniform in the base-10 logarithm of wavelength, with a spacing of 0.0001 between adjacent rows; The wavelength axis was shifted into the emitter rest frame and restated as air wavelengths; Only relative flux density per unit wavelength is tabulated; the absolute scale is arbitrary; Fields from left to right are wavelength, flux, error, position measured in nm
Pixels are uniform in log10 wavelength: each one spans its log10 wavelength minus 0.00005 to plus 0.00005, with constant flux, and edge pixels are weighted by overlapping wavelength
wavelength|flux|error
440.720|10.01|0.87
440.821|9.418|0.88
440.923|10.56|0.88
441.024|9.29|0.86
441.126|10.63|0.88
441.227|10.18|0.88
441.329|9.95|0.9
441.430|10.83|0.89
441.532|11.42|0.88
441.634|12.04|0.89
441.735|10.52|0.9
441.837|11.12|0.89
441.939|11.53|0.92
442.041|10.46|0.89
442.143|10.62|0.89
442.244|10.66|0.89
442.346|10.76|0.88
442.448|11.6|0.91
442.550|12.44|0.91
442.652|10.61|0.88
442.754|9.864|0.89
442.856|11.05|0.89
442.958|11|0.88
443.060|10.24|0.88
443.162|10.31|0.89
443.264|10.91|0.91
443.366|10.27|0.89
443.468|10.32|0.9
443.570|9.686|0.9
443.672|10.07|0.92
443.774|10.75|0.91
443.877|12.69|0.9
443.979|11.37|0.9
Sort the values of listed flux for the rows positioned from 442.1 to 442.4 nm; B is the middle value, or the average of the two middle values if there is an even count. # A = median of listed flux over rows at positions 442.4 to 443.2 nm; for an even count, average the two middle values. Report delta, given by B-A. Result -0.1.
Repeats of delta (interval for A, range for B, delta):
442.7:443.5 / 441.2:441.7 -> 0.5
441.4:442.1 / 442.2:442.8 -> -0.4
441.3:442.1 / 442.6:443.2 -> -0.5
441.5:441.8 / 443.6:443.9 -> -0.7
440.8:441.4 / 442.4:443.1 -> 0.9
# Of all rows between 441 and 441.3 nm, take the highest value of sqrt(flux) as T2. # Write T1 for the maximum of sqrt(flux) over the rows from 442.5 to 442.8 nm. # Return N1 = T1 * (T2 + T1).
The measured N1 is 23.9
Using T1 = 3.53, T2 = 3.26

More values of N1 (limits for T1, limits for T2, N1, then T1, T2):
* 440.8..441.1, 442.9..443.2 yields 21.3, 3.25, 3.32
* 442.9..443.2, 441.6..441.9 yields 22.5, 3.32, 3.47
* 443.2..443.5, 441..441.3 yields 21.7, 3.30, 3.26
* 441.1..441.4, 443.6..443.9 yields 22.2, 3.26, 3.56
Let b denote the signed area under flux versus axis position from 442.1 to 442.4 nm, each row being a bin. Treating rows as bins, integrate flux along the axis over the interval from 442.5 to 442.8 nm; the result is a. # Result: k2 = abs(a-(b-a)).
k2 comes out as 3.4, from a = 3.29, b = 3.21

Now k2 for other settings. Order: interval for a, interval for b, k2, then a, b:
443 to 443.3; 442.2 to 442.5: 3.0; 3.15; 3.30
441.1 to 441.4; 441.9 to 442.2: 2.9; 3.09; 3.26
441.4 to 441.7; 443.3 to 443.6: 3.8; 3.43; 3.05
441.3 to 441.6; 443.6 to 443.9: 3.2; 3.26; 3.27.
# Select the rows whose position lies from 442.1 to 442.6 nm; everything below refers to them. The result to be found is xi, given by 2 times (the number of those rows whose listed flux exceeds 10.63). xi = 8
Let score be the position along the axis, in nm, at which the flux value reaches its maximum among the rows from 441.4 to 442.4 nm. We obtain 441.634 nm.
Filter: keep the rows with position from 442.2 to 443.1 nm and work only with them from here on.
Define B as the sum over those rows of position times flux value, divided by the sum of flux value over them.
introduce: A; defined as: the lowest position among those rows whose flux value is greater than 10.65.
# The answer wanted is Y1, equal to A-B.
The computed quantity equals -0.40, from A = 442.244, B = 442.65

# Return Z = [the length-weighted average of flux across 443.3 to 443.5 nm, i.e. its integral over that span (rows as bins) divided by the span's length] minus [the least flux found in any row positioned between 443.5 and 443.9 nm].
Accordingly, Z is 0.66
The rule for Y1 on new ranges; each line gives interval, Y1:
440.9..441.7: 0.14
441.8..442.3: -0.20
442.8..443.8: -0.45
